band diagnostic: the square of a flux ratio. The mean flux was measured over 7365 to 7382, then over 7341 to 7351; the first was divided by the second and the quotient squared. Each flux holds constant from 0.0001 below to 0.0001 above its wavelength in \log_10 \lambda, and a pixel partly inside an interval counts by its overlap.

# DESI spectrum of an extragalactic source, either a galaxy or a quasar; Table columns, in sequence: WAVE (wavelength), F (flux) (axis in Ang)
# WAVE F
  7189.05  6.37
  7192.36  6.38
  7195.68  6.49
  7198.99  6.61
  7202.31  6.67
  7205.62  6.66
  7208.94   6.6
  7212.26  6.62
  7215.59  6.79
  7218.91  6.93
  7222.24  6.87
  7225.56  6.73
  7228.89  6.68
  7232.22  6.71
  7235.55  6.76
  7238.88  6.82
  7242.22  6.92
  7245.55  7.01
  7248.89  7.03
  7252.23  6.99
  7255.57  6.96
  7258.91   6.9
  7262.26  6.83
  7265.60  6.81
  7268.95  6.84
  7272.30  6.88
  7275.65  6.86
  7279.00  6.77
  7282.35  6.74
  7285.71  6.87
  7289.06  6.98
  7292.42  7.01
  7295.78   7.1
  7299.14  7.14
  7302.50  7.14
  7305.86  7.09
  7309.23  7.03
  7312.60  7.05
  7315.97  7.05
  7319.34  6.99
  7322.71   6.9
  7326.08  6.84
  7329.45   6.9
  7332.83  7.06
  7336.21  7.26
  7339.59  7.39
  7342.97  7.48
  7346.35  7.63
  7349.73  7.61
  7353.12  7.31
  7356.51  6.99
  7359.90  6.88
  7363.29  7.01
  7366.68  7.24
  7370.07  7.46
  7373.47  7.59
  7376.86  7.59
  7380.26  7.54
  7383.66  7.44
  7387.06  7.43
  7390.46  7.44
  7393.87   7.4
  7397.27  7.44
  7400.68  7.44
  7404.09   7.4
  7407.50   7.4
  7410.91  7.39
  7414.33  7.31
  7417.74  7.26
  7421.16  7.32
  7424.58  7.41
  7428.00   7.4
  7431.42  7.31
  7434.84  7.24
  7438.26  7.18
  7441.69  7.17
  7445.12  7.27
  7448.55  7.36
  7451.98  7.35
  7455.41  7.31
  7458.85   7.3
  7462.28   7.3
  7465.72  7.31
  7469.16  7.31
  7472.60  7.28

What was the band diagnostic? 0.98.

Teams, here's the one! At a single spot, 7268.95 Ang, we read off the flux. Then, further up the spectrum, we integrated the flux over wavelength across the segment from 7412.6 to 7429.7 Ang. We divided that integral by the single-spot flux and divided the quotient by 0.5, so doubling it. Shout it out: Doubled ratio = 36.7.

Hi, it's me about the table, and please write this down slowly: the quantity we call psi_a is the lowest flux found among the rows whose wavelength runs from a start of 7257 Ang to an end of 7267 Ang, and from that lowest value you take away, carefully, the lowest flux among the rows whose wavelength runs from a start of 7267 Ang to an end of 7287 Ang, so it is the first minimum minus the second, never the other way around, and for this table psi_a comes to 0.1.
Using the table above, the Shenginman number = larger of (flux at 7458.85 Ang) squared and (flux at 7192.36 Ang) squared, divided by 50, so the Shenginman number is 1.07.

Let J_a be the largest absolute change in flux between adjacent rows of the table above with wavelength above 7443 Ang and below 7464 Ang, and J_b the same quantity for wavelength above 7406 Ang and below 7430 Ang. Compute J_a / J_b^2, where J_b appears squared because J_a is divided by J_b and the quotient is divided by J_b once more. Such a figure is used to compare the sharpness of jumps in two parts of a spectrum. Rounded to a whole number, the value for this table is 11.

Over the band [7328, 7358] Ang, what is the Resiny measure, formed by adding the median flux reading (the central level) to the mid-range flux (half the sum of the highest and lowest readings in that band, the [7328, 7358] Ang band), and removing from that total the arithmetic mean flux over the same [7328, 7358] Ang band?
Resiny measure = 7.28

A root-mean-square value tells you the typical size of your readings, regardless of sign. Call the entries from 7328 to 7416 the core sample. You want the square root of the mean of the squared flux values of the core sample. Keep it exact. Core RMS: 7.35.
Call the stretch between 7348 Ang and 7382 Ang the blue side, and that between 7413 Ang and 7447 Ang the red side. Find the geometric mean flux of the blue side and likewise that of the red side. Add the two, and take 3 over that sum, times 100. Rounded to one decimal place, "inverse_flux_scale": 20.5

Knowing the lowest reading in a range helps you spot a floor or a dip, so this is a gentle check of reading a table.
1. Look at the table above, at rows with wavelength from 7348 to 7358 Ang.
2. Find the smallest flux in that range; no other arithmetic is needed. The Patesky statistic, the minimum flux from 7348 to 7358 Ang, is 6.99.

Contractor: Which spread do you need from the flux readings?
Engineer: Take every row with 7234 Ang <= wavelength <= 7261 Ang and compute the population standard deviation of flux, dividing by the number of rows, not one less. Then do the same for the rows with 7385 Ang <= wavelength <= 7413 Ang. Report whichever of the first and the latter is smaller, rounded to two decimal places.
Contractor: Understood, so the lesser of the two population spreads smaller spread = 0.02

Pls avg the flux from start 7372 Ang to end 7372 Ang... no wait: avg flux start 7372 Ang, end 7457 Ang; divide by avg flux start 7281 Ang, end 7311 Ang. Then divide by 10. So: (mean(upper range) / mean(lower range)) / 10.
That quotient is 0.105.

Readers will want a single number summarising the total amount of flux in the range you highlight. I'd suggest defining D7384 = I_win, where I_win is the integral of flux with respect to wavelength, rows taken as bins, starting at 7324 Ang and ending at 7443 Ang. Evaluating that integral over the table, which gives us 871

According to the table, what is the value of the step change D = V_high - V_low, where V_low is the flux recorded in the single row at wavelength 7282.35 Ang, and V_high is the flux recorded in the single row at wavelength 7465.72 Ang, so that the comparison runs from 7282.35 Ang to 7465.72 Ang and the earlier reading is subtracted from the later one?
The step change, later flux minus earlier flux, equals 0.57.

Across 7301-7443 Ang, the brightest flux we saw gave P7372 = 7.63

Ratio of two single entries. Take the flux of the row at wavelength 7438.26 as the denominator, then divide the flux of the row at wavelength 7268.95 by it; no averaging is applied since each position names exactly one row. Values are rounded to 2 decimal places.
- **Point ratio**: 0.95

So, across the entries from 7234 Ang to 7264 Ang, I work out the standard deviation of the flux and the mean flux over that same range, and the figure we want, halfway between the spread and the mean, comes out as 3.50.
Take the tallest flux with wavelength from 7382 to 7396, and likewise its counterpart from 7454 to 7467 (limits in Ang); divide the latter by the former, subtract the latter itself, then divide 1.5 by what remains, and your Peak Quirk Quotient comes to -0.237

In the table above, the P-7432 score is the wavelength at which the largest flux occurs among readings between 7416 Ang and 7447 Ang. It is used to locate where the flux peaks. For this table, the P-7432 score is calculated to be 7424.58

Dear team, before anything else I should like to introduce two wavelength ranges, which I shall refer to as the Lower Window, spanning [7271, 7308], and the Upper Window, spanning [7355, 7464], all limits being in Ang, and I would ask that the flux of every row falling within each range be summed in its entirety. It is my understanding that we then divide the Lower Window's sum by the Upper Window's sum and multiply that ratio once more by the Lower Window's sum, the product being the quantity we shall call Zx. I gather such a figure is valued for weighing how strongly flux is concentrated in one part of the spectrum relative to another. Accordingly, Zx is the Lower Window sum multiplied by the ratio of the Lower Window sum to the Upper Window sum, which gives 25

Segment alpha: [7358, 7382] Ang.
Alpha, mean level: 7.33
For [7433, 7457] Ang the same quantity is 7.27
